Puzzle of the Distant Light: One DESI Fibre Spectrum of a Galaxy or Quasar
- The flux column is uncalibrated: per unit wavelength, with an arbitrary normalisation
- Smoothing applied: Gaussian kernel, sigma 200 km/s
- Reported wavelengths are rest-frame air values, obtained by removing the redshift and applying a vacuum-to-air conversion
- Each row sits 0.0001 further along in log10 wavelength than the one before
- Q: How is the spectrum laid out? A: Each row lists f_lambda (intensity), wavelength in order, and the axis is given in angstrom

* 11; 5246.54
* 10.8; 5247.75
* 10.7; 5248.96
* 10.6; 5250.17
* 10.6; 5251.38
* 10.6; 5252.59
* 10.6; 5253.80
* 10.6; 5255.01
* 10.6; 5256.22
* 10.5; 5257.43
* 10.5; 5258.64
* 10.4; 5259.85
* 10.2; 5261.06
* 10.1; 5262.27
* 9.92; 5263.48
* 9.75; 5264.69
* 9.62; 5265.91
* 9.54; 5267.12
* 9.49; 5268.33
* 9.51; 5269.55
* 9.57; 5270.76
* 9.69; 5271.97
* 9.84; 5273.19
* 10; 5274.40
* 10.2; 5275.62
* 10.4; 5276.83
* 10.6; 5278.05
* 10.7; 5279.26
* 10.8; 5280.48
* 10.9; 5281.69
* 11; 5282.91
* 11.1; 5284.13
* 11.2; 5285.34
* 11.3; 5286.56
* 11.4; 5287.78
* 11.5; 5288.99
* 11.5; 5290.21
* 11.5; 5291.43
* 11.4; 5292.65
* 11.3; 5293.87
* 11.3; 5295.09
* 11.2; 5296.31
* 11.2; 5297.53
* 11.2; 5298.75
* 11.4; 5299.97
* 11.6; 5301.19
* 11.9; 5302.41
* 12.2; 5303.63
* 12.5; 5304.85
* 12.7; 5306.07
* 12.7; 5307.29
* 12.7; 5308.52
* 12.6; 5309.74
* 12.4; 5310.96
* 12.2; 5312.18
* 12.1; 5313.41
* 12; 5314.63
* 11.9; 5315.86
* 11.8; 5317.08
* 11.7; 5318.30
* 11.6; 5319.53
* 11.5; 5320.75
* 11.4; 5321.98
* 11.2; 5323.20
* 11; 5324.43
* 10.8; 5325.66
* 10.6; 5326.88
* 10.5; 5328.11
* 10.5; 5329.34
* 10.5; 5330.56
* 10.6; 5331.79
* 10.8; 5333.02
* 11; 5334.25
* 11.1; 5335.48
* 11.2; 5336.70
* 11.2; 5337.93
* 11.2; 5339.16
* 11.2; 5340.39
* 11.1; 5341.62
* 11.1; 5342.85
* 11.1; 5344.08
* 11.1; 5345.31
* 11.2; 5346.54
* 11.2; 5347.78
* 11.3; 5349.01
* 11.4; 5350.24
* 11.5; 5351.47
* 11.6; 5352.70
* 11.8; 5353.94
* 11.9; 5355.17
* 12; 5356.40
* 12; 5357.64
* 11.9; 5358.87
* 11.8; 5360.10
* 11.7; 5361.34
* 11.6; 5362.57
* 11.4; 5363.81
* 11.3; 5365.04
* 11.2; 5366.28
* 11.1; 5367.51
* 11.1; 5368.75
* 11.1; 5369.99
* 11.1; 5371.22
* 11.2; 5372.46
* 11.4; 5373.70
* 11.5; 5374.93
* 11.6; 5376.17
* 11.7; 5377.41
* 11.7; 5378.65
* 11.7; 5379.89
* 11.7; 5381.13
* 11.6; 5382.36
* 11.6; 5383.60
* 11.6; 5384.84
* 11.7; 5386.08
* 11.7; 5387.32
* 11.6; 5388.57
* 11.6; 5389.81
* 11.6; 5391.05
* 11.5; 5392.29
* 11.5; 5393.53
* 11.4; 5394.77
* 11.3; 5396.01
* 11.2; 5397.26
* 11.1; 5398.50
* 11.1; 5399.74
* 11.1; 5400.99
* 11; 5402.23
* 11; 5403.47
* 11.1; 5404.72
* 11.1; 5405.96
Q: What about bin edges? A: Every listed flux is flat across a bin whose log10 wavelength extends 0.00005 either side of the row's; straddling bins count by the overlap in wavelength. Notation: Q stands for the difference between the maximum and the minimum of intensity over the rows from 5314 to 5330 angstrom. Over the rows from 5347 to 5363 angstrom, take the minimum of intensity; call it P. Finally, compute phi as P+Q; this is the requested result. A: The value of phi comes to 12.7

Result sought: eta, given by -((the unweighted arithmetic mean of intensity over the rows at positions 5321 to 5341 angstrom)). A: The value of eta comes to -10.9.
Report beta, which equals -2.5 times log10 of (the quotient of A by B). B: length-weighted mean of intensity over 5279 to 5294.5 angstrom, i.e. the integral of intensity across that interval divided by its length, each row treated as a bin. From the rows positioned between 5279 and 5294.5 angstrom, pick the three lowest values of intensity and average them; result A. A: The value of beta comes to 0.040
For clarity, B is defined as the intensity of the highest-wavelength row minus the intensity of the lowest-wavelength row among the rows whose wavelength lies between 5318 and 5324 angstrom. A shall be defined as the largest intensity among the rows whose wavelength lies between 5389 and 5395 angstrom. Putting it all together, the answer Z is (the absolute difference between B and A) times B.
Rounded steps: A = 11.6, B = -0.50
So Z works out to -6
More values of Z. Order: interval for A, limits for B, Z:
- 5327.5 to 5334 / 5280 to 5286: 4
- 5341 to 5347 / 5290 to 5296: -2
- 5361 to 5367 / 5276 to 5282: 6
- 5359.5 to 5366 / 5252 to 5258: -1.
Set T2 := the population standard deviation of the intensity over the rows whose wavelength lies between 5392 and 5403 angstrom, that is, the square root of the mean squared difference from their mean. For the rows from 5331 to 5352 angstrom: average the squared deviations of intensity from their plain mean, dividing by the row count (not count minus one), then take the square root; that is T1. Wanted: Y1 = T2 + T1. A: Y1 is 0.4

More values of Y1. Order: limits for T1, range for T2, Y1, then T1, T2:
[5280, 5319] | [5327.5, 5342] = 0.9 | 0.56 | 0.29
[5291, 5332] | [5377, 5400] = 0.9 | 0.66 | 0.20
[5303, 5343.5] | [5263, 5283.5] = 1.2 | 0.70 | 0.52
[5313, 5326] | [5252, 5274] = 0.8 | 0.40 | 0.43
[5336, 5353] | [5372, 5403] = 0.4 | 0.15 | 0.22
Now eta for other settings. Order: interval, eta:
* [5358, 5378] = -11.4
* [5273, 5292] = -10.9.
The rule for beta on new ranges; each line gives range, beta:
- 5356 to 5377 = 0.035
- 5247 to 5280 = 0.077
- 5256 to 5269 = 0.054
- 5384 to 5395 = 0.011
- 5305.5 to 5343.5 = 0.094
